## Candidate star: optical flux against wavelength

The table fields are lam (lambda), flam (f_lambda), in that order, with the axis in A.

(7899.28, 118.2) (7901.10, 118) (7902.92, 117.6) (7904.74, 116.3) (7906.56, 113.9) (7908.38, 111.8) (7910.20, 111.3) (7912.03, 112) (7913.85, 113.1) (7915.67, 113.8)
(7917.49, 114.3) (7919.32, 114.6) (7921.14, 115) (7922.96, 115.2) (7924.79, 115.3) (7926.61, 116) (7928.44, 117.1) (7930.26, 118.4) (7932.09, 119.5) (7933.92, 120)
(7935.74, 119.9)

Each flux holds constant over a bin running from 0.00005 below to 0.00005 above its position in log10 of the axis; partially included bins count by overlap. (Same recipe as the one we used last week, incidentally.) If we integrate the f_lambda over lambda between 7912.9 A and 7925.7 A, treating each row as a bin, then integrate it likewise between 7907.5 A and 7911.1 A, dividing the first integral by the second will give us 3.6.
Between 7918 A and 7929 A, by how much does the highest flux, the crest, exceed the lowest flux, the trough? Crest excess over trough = 2.5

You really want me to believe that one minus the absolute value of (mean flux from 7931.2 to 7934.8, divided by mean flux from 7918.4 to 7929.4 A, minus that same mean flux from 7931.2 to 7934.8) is -118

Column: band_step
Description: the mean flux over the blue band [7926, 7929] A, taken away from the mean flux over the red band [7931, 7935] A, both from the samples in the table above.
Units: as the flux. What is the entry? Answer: 3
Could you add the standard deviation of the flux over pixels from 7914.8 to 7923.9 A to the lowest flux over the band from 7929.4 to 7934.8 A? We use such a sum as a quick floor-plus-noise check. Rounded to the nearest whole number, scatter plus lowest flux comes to 119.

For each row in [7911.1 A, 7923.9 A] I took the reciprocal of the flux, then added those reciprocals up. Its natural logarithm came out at -2.79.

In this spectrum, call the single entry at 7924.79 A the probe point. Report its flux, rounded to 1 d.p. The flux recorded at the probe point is 115.3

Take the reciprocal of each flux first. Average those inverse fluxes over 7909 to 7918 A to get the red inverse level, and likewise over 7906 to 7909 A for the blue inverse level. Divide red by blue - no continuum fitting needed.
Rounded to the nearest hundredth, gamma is 1.00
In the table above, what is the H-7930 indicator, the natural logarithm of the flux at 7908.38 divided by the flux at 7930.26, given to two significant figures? -0.057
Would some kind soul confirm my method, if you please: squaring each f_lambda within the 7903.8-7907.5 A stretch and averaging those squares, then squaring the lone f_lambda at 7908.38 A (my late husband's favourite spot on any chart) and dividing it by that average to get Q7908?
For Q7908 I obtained 0.943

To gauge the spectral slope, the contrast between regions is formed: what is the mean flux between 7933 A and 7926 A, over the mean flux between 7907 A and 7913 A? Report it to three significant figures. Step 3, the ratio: 1.05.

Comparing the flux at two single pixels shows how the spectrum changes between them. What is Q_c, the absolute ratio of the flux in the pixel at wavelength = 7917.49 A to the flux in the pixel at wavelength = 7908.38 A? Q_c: 1.02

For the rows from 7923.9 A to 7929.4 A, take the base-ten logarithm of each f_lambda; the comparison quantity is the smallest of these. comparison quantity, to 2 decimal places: 2.06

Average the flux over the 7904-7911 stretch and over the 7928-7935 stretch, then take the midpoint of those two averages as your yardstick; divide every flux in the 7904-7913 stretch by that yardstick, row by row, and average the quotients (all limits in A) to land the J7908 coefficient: 0.97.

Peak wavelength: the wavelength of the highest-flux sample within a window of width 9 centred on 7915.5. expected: 7919.32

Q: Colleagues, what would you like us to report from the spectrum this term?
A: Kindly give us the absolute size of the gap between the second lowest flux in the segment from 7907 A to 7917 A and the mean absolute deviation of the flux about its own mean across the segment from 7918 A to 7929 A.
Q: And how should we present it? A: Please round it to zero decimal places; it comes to 111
